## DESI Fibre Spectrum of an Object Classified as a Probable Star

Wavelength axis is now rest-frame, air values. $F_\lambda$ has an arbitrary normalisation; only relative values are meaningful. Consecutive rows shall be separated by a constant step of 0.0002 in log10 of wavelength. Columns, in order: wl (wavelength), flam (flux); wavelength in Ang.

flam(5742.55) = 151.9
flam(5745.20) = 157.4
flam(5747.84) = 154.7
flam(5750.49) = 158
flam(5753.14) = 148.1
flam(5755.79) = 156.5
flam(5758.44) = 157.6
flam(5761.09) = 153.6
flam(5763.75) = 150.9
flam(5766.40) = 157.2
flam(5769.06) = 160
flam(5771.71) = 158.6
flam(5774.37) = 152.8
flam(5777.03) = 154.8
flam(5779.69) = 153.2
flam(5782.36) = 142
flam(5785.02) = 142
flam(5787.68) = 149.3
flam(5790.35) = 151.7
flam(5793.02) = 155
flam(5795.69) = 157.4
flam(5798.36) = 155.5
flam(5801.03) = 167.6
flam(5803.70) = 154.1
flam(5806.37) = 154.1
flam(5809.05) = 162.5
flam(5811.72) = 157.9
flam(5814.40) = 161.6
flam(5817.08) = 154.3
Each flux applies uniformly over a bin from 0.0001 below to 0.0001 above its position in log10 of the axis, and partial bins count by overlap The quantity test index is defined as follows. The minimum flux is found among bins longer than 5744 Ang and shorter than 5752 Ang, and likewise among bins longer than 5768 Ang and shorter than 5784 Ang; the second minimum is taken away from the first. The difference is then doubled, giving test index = 25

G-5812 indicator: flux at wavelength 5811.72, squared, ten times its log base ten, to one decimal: 44.0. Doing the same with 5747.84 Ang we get 43.8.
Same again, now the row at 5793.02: 43.8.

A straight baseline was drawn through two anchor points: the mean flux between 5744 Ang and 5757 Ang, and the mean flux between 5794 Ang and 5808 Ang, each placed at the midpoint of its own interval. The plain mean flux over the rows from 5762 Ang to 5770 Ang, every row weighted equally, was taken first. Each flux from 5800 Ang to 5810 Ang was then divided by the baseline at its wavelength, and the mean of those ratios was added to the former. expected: 157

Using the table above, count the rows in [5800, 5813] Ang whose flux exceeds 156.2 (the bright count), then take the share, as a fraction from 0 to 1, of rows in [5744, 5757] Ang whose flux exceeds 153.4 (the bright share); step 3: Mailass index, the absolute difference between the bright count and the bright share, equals 2.2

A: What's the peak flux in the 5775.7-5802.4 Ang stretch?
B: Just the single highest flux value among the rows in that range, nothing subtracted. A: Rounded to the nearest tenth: 167.6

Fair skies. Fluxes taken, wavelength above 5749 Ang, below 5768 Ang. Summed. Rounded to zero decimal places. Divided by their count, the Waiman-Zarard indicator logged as 155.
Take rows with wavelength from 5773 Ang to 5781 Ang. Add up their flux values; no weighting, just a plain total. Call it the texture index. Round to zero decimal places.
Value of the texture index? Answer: 461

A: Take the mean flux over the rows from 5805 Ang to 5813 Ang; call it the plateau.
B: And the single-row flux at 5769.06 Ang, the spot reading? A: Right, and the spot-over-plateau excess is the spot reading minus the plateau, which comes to 1.8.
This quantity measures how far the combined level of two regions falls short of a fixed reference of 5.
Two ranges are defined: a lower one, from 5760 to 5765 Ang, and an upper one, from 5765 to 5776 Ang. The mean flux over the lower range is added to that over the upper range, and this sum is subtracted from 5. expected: -304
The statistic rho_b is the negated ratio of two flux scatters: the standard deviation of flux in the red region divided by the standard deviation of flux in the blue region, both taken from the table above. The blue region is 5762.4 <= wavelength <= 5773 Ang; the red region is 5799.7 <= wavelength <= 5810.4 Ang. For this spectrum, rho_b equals -1.66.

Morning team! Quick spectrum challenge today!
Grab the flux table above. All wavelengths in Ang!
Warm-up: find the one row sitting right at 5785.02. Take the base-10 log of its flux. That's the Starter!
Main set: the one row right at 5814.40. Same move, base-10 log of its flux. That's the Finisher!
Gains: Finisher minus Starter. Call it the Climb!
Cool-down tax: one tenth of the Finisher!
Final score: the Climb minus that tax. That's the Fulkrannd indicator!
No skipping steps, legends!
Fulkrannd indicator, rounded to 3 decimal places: -0.165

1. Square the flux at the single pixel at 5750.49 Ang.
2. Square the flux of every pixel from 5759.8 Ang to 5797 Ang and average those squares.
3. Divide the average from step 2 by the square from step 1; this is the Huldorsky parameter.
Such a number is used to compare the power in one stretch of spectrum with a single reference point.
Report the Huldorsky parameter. 0.94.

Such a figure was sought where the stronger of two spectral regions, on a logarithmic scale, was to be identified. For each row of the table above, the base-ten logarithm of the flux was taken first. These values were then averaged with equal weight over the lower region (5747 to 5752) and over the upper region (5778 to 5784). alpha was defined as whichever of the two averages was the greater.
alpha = 2.19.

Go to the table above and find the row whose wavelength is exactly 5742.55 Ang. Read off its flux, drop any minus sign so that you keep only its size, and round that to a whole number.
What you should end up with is 152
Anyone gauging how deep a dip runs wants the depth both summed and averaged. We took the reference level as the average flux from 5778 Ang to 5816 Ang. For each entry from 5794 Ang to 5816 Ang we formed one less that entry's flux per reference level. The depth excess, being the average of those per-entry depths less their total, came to 0.19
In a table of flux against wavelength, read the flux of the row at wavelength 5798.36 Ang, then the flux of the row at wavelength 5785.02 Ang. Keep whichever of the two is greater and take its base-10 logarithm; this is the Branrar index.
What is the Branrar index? 2.19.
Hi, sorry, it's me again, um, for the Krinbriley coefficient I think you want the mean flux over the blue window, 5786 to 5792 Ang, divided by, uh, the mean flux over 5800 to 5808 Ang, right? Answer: 0.95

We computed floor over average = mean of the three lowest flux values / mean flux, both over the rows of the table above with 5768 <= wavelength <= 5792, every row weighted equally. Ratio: 0.953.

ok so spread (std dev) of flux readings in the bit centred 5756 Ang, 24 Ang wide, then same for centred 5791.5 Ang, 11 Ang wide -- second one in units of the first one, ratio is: 1.0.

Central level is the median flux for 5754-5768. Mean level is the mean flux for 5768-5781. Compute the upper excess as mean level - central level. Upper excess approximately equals -0.6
